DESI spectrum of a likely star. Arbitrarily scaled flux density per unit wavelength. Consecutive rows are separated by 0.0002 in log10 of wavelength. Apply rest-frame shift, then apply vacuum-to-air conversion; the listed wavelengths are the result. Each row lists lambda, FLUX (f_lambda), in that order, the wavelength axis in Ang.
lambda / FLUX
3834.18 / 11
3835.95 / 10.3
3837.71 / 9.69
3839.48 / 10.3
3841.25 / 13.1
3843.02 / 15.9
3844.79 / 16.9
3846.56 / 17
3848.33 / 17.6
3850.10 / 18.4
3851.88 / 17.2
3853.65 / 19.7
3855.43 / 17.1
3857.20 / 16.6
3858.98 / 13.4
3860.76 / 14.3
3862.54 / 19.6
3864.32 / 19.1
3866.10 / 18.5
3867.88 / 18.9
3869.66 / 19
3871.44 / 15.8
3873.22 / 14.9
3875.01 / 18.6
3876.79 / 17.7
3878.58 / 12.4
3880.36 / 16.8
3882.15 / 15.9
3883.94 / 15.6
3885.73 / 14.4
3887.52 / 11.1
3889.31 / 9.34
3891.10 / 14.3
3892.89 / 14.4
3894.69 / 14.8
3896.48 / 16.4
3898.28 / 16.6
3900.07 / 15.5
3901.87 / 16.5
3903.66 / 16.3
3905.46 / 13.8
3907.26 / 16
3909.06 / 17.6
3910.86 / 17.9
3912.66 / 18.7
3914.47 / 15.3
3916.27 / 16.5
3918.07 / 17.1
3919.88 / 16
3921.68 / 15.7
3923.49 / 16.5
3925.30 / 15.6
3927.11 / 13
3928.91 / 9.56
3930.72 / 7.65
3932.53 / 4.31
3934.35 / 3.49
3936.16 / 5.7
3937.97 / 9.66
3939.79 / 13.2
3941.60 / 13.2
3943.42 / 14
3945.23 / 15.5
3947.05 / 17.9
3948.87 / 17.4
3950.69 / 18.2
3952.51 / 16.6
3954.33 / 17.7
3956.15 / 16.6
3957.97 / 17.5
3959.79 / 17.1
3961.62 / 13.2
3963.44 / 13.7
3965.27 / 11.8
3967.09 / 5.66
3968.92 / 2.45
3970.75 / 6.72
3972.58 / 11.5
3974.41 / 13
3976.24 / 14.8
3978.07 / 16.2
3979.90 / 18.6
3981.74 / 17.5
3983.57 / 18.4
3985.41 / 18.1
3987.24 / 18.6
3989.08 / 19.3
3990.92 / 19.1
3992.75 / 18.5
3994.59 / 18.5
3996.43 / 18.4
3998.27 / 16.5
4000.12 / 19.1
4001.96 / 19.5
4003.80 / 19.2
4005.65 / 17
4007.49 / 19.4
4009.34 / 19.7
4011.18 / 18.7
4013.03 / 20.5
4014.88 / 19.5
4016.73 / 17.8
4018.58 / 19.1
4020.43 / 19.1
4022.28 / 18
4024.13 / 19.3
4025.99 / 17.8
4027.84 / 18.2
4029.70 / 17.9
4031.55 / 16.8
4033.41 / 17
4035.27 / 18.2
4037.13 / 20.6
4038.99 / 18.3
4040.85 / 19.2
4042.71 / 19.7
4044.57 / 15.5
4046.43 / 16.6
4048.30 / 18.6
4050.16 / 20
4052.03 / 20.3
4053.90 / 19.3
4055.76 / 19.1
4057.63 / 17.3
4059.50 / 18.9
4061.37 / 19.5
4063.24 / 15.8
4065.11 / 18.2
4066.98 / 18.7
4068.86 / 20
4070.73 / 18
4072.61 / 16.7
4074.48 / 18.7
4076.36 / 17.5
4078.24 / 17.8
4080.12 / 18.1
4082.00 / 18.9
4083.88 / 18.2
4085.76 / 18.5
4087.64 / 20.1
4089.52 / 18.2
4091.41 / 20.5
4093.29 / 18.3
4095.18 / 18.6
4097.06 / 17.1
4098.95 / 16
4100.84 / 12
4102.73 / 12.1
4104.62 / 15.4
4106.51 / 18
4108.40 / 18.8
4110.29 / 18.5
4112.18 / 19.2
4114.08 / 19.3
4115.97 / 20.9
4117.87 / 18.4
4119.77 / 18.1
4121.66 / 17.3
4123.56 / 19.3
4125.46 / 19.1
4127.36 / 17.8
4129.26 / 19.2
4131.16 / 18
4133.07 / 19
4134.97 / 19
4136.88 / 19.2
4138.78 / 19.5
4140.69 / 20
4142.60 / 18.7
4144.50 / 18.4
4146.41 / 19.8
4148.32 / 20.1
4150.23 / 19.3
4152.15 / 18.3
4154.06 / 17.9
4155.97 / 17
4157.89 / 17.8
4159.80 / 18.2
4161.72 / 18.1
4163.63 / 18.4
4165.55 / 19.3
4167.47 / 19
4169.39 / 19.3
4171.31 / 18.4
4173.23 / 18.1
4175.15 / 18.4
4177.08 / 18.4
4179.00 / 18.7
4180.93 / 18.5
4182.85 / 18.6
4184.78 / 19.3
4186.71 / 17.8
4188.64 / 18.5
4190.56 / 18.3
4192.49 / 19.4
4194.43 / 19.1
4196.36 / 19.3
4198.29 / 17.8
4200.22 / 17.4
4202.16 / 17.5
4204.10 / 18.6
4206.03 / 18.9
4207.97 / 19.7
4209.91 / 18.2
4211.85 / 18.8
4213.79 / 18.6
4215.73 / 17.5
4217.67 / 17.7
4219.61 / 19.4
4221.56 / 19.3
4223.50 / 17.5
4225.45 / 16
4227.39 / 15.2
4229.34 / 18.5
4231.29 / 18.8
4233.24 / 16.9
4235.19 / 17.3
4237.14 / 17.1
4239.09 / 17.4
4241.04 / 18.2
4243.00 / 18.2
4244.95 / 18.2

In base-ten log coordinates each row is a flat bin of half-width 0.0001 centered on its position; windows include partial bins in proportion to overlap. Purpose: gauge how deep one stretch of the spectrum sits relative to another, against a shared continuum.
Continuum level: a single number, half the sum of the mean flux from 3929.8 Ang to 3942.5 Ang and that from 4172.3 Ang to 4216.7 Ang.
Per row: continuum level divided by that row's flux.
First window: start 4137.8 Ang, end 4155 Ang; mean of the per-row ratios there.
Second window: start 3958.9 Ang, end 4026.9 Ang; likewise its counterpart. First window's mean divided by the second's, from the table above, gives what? 0.7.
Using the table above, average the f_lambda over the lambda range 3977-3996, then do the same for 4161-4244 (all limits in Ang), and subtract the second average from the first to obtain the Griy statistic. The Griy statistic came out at 0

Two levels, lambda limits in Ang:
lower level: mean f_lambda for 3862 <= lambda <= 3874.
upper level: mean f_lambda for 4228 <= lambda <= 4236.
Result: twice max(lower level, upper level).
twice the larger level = 35.9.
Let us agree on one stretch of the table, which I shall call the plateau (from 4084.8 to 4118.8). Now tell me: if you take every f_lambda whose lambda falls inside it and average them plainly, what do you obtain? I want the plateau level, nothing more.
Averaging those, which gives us 17.8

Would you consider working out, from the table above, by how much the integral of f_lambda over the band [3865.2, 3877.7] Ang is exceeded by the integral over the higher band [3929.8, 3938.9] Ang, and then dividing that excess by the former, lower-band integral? -0.7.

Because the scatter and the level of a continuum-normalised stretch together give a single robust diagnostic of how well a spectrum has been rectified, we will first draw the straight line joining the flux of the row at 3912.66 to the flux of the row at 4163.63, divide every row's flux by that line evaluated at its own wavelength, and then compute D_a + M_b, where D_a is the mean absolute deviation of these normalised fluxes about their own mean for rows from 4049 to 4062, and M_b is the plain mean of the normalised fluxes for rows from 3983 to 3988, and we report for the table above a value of 1.02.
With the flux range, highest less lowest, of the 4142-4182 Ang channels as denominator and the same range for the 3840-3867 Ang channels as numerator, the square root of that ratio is 1.46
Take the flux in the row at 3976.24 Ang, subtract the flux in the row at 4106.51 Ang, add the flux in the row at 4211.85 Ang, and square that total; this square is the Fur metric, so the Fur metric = 243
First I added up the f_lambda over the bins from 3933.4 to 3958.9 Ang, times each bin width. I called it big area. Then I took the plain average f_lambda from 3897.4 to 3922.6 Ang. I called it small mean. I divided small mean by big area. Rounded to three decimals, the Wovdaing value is 0.046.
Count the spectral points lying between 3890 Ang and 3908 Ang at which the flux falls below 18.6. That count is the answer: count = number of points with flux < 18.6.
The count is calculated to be 10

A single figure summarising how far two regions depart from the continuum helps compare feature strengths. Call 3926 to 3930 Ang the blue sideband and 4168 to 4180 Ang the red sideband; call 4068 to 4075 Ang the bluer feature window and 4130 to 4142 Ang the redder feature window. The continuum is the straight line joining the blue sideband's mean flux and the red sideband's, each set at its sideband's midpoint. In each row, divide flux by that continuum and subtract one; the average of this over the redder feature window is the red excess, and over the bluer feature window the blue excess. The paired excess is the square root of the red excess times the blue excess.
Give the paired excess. 0.13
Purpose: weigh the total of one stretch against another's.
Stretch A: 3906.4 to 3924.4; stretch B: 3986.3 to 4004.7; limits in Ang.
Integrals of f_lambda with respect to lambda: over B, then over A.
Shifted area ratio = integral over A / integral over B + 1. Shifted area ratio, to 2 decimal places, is 1.88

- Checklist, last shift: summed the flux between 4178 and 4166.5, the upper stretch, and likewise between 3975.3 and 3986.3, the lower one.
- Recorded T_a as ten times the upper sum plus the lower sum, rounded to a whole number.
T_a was 1220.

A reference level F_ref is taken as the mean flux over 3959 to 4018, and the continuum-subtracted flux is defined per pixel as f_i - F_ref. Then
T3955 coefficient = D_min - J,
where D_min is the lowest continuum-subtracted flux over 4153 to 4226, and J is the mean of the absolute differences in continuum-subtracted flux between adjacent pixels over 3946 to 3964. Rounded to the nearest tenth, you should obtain -1.4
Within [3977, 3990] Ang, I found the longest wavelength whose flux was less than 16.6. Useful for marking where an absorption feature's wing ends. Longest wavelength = 3978.07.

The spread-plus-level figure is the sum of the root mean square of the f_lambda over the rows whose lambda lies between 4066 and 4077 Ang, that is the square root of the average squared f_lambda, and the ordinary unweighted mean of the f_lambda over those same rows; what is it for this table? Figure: 36.6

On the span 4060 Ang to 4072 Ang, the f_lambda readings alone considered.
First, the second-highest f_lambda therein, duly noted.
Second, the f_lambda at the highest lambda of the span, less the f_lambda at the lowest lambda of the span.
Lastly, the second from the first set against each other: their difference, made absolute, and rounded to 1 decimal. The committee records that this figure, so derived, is 21.0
